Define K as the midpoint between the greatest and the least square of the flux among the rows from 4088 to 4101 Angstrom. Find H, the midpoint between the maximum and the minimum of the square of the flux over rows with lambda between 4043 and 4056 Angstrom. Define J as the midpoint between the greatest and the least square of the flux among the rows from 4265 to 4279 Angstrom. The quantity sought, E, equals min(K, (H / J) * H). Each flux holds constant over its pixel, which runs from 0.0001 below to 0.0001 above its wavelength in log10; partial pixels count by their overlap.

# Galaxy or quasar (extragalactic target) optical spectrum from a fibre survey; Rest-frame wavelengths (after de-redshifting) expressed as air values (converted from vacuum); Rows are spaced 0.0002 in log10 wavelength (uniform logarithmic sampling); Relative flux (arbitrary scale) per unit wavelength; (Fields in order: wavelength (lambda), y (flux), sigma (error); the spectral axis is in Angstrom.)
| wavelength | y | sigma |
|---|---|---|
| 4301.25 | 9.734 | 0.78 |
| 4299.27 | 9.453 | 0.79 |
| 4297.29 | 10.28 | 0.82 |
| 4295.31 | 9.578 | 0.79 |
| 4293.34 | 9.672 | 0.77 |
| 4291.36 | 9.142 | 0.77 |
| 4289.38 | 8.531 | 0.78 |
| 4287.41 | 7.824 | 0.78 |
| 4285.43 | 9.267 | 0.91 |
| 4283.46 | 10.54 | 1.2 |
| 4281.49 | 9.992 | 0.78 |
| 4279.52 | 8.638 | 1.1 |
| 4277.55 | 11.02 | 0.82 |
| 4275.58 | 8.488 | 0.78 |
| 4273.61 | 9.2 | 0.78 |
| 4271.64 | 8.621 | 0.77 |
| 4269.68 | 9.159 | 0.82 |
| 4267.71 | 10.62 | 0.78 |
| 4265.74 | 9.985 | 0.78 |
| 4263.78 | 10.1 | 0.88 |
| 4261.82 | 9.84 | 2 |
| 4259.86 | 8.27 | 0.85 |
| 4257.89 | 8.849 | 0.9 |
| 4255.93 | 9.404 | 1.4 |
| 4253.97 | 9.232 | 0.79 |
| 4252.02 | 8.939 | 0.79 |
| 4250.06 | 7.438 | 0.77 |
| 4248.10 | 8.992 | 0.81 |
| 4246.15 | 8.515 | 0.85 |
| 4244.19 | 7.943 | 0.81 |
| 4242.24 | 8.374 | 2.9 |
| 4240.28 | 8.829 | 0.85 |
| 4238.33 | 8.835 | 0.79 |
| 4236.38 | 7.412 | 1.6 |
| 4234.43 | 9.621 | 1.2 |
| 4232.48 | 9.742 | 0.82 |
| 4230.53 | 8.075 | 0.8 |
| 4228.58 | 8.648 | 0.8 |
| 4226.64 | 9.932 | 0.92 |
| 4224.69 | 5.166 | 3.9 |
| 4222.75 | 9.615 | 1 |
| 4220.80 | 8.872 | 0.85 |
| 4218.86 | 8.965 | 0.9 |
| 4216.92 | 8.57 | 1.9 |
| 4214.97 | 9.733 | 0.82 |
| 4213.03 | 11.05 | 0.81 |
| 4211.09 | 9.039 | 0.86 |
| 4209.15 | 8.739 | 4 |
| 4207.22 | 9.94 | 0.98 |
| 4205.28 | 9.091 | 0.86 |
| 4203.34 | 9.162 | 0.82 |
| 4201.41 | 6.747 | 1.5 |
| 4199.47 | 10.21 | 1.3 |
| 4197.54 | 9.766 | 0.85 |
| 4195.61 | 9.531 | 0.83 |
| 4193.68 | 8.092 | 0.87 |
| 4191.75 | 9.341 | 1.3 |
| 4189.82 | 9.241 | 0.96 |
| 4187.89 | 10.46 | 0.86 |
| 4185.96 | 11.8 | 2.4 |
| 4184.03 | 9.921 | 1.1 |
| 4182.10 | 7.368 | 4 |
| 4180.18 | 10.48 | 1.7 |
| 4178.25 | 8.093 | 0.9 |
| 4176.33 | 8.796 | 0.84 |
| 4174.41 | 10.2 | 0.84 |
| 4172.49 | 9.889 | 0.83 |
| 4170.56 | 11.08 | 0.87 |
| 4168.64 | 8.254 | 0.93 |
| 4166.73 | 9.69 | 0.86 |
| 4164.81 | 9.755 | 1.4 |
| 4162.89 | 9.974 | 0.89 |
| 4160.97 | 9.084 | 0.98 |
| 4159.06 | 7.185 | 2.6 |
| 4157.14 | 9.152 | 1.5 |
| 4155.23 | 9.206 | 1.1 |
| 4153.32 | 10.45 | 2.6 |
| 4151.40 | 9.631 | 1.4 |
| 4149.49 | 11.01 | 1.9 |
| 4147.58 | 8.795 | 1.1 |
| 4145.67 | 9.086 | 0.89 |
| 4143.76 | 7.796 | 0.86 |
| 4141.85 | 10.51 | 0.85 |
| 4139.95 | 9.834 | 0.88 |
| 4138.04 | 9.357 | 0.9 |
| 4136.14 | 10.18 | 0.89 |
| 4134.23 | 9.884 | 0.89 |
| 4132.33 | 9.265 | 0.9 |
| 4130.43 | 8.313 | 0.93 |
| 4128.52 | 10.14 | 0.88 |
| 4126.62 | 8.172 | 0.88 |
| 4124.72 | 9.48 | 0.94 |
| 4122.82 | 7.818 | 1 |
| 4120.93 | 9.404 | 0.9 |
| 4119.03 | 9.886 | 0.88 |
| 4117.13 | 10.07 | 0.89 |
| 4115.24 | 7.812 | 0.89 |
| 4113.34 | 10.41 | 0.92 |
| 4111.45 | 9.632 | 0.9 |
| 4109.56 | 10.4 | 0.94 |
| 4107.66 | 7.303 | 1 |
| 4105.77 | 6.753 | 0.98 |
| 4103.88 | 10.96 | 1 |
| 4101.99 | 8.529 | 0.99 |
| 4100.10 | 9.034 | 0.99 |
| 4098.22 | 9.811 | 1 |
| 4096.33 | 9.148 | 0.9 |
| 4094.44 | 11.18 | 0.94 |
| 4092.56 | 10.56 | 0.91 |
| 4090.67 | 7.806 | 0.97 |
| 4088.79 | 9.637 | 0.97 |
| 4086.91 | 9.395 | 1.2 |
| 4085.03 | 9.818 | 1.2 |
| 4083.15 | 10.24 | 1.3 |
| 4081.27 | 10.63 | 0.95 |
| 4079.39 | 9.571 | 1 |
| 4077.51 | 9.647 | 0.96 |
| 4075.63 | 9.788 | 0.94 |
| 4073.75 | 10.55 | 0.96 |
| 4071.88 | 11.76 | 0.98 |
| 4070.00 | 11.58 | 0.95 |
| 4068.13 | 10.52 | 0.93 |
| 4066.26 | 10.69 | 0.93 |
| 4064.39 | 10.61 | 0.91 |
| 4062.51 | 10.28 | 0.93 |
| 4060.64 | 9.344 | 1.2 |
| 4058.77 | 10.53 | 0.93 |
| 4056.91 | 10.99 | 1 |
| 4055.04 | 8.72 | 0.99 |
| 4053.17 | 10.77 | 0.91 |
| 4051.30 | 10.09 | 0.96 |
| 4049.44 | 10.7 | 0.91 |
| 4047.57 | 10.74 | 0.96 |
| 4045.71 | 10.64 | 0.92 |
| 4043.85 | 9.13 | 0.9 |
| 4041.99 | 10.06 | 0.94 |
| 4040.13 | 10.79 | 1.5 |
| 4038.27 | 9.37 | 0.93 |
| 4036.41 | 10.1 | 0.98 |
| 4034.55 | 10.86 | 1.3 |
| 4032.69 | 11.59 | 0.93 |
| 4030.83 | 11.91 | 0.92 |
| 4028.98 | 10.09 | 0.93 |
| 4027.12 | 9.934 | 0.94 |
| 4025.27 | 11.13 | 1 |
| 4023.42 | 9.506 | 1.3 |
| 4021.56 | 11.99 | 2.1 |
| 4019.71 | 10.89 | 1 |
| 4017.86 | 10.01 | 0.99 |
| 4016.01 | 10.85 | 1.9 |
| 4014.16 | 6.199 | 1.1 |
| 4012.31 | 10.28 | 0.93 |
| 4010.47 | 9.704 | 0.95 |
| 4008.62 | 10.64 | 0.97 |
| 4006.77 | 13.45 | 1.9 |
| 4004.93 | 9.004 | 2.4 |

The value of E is 93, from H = 96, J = 97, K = 93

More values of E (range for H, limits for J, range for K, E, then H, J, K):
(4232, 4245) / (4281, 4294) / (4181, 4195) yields 65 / 75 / 86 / 97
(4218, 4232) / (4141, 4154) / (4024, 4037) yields 43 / 63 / 91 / 120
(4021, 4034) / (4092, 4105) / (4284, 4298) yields 83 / 117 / 99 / 83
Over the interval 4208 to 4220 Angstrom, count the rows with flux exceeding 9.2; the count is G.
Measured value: 2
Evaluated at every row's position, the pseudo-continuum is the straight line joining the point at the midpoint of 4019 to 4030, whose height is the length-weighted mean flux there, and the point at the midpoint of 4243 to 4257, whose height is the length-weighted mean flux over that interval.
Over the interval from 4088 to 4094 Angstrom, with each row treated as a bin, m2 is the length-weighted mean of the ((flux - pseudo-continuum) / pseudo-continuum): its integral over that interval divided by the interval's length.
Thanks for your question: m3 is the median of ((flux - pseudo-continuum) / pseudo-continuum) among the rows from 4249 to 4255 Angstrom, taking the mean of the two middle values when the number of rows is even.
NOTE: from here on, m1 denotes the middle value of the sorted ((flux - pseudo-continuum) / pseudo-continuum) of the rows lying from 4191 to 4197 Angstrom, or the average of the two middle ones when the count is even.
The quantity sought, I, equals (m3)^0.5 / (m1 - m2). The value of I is 2.6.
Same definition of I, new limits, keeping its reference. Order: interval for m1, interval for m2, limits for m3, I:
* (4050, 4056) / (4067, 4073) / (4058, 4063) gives -0.3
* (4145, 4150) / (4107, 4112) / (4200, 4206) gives 3.9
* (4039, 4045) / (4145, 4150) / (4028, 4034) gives -8.4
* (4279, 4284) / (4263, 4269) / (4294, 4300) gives -108.8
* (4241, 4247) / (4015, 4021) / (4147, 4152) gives -3.5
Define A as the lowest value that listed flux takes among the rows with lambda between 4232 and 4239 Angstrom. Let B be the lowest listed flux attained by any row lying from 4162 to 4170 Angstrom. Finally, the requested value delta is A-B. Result -0.8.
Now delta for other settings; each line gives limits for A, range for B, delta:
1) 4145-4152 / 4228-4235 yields 0.7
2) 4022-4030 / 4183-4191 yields 0.3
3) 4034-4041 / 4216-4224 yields 0.8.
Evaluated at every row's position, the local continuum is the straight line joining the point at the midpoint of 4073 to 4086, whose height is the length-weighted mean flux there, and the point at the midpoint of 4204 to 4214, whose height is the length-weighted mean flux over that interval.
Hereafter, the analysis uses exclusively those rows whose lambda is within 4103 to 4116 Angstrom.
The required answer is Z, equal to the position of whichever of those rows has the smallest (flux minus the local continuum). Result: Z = 4105.77 Angstrom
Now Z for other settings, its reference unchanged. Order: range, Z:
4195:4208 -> 4201.41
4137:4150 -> 4143.76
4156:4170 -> 4159.06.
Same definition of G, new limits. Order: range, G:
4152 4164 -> 3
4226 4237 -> 3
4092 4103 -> 3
